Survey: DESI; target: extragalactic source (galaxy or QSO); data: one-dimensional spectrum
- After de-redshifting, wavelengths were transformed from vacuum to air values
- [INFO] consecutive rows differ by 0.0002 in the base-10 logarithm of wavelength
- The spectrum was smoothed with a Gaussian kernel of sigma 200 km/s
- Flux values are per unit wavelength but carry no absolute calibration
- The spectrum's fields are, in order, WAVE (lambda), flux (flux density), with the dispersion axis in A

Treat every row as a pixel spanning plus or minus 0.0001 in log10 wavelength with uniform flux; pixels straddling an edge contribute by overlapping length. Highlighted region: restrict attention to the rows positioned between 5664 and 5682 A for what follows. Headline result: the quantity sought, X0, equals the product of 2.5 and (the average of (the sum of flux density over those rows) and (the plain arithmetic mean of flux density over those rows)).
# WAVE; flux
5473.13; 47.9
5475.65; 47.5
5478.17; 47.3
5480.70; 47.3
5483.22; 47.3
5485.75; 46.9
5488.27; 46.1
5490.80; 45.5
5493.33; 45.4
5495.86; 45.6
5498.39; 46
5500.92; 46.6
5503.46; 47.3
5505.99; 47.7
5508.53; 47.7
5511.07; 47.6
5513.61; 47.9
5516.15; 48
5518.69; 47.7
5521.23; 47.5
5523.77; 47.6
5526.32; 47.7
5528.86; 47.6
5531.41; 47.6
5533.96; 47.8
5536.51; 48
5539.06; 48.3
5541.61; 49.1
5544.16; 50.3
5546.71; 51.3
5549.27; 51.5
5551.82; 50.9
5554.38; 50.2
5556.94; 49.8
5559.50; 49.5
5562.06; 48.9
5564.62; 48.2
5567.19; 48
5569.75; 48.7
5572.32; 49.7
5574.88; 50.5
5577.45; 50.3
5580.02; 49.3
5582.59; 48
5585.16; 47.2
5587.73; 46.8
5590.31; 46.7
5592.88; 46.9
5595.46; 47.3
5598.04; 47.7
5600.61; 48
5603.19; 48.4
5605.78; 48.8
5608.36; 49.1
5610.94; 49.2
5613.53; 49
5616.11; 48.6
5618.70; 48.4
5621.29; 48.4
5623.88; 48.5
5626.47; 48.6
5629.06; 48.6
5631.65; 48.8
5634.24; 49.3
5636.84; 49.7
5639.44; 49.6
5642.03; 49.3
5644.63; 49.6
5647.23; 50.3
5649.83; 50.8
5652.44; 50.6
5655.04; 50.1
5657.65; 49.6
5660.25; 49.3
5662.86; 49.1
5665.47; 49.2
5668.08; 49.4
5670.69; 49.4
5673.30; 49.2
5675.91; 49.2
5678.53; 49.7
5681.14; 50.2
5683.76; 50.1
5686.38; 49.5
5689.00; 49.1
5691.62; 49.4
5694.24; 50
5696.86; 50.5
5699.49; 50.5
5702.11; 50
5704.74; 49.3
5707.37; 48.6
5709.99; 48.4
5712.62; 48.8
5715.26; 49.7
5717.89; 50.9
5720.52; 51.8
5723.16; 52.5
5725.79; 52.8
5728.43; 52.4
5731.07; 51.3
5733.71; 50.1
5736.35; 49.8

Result 495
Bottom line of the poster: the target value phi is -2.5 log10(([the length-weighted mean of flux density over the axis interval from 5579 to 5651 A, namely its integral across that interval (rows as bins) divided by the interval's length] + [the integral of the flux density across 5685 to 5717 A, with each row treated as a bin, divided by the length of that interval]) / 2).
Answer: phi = -4.23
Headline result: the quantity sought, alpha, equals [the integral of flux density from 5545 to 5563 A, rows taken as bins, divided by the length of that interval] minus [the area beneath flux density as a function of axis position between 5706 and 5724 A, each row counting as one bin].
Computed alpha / -850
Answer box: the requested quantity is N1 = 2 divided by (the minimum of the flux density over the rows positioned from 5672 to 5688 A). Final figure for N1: 0.0407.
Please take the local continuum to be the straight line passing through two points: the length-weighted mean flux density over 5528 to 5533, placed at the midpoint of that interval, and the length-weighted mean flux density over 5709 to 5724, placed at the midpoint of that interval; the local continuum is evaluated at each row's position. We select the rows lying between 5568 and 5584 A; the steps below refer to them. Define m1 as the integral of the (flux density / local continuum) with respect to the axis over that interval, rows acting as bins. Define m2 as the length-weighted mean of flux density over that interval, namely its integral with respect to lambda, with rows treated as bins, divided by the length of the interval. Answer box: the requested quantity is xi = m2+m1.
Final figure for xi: 66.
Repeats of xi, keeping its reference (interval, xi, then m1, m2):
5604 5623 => 68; 19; 48.7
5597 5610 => 61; 13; 48.5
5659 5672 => 62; 13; 49.3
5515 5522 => 55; 7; 47.8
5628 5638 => 59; 10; 49.1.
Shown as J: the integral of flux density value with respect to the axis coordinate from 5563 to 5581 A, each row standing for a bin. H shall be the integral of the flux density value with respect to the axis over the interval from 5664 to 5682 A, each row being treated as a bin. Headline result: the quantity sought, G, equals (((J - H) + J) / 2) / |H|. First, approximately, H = 890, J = 886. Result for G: 0.50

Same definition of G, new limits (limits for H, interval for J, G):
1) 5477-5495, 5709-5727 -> 0.59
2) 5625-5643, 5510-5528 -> 0.47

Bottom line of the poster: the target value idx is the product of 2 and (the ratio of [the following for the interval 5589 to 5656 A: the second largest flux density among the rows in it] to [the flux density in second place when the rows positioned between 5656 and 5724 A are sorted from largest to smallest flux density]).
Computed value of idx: 1.95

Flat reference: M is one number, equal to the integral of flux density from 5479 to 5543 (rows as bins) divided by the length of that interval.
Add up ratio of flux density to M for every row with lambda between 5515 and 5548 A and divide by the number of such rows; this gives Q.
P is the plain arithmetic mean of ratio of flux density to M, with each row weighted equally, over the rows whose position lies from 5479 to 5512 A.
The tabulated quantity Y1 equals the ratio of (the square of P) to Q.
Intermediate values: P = 0.99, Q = 1.02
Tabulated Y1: 0.95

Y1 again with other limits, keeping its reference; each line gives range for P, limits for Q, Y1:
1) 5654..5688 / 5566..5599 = 1.08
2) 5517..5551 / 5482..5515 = 1.07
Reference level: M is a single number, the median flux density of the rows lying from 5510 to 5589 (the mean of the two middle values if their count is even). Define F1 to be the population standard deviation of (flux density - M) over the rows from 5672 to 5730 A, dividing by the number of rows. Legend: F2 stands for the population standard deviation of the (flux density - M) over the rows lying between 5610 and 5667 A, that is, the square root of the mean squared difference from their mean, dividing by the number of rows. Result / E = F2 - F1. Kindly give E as -0.55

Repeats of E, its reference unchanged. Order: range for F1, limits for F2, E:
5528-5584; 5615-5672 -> -0.53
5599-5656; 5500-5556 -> 0.64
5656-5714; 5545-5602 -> 0.93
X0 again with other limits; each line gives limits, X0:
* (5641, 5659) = 500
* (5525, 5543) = 480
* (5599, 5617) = 487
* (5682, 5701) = 499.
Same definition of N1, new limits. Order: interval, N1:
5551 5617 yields 0.0428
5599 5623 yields 0.0417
